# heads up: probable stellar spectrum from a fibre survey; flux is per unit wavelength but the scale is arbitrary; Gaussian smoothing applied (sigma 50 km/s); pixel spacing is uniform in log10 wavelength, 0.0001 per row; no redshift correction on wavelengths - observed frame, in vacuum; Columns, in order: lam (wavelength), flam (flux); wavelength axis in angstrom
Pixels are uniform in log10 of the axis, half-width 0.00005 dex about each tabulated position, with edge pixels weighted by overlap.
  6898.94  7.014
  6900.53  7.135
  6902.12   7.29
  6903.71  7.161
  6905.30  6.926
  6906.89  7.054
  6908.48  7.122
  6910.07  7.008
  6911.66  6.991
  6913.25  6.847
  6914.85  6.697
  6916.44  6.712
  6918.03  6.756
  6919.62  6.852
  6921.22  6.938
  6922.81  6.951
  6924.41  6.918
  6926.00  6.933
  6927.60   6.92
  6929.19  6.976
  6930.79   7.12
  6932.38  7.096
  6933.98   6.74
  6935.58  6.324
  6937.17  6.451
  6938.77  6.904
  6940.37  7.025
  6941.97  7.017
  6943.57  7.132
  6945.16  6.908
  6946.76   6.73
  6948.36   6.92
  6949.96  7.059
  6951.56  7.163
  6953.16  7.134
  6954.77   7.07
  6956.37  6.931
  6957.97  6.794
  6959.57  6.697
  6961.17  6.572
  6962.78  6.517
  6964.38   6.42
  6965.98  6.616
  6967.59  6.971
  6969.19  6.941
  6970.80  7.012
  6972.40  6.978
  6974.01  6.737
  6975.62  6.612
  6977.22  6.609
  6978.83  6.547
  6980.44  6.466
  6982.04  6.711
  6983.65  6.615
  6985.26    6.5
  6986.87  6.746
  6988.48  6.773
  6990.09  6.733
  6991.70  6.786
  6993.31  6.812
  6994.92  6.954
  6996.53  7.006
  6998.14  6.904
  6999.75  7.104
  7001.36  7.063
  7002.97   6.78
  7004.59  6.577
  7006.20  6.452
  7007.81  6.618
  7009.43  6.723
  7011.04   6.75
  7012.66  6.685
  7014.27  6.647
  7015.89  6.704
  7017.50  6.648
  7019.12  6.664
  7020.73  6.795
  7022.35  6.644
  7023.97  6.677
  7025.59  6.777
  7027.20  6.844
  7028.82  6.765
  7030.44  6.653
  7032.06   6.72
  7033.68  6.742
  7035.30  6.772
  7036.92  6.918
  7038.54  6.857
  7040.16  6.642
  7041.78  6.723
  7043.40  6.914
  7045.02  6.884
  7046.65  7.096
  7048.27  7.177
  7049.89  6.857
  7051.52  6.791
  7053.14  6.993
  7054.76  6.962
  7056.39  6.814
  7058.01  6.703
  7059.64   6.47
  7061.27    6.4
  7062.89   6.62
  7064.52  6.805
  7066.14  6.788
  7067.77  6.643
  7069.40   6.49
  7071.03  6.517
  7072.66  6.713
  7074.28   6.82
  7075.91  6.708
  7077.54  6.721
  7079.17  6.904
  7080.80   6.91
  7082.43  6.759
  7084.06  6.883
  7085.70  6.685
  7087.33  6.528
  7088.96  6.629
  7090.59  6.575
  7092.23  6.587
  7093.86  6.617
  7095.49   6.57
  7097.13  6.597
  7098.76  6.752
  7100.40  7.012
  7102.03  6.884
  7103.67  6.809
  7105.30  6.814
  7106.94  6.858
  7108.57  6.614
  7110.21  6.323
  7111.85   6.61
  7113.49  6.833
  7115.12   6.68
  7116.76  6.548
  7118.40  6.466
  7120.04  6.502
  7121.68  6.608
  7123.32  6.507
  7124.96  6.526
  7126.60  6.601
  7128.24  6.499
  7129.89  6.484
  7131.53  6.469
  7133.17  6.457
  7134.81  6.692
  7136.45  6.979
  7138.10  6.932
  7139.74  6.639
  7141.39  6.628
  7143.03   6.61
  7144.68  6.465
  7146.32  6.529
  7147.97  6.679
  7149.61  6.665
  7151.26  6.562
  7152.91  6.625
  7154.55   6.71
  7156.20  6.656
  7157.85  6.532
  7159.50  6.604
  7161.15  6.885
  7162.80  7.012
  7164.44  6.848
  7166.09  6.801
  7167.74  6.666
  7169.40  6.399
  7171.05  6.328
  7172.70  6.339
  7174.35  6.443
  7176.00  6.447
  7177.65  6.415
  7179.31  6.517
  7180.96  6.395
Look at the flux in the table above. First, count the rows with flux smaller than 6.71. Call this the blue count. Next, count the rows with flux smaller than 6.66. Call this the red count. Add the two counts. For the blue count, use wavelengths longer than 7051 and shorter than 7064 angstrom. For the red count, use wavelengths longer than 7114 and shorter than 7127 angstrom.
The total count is 11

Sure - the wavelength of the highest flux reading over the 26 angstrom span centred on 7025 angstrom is 7036.92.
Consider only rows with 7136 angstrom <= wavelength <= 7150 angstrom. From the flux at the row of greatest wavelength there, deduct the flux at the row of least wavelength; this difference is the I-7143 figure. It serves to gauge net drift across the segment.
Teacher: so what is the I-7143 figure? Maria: -0.31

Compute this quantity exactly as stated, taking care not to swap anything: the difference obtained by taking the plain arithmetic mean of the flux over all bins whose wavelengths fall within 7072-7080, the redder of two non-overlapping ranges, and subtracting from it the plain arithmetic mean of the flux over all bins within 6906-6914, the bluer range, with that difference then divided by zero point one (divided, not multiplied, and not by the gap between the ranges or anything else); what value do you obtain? -2.3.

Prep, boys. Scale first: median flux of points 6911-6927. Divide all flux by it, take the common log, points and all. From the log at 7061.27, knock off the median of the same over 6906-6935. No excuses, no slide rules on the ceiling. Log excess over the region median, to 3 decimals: -0.035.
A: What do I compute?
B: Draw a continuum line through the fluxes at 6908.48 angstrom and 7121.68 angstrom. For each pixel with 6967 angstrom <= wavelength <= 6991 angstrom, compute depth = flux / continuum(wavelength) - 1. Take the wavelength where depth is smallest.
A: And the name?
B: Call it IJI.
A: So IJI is 6980.44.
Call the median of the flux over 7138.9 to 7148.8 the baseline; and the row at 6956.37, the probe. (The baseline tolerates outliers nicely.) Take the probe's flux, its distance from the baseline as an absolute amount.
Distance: 0.312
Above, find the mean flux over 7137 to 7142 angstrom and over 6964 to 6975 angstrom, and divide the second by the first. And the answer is 1.01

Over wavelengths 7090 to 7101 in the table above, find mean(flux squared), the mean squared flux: 44.5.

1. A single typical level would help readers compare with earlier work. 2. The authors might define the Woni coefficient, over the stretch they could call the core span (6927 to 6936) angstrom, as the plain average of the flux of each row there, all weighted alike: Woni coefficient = 6.9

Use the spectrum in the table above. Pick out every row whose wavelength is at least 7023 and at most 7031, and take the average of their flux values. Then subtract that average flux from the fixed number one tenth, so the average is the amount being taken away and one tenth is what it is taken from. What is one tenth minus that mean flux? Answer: -6.64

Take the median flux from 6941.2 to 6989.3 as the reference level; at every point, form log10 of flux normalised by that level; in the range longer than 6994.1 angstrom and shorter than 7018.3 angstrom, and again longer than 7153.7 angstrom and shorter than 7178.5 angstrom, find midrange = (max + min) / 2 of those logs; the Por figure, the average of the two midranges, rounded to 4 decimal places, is -0.0028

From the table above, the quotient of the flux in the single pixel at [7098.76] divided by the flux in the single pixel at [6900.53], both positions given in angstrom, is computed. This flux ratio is 0.946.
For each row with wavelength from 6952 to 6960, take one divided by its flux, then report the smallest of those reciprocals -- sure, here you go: 0.140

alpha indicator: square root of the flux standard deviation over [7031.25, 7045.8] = 0.31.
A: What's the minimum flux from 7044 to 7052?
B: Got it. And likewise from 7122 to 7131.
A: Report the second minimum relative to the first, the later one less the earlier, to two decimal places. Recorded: -0.31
